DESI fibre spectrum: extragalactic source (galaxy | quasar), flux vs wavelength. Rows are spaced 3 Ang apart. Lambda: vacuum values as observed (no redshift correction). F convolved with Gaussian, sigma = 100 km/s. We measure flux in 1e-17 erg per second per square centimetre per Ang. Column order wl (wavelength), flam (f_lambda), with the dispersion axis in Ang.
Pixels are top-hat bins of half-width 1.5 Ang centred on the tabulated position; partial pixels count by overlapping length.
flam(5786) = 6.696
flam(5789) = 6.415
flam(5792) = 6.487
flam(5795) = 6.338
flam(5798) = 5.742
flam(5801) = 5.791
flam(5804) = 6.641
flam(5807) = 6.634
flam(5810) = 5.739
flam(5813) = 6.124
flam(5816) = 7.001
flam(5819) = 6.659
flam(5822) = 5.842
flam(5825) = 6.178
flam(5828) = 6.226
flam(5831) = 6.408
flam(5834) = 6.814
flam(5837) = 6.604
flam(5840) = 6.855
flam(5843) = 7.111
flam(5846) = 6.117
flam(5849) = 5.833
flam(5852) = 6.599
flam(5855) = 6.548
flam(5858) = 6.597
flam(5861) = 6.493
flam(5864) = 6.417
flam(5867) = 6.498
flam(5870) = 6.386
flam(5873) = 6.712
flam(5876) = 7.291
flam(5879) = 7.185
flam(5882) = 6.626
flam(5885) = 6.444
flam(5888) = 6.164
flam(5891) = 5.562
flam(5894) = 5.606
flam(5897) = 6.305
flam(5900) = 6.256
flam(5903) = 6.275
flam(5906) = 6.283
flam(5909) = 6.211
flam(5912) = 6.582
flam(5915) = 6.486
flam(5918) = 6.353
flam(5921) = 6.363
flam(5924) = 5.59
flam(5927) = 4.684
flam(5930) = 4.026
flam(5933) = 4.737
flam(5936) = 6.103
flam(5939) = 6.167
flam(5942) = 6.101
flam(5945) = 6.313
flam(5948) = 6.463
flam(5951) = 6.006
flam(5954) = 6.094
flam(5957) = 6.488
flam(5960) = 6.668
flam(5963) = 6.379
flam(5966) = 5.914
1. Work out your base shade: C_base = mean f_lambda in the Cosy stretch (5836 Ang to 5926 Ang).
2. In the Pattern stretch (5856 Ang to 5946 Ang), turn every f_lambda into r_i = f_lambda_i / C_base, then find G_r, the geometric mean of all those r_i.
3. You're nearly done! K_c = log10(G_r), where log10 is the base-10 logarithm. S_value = -0.020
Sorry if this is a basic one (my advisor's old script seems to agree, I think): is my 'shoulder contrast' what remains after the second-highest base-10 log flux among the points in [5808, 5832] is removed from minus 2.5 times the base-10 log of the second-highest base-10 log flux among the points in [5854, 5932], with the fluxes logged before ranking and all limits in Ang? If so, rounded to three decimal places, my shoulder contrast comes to -0.655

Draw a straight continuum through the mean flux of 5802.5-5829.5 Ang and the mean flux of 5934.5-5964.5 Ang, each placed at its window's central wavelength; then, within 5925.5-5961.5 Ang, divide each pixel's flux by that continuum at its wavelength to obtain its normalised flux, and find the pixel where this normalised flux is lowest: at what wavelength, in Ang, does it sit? 5930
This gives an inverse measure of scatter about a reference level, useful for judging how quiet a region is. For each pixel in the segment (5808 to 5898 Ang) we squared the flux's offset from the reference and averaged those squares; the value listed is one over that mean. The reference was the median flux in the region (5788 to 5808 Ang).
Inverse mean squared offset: 5.2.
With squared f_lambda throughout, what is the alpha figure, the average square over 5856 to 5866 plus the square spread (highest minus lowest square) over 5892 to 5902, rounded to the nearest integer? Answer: 51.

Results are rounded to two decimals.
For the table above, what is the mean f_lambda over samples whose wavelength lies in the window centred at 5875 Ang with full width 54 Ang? 6.42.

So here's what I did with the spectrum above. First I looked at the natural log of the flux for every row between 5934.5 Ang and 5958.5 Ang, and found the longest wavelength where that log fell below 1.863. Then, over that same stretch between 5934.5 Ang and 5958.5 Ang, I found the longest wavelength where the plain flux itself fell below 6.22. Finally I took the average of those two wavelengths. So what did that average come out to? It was 5954.0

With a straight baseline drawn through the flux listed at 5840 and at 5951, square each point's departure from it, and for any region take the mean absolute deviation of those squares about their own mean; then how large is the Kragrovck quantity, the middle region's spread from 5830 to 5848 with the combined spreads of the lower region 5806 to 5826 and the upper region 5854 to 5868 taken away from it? -0.4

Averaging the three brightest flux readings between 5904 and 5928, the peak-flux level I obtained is 6.5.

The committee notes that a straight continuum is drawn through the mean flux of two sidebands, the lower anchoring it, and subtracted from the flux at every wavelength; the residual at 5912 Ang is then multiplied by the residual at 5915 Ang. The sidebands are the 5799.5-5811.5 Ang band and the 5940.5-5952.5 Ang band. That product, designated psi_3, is 0.10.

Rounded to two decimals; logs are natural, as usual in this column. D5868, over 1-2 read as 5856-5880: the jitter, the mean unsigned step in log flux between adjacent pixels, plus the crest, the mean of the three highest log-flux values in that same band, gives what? 1.98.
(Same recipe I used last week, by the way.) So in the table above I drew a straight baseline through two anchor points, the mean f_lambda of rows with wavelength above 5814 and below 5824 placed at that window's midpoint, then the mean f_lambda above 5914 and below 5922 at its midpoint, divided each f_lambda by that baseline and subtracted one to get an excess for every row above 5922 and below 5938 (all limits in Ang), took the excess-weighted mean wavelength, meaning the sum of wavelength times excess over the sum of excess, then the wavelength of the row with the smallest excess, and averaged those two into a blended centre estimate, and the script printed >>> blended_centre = 5929.8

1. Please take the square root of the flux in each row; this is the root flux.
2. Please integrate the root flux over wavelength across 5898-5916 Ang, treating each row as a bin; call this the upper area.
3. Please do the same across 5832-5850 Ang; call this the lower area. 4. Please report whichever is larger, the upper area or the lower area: 46.1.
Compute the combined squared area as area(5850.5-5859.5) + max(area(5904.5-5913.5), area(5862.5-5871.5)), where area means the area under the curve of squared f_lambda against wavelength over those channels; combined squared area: 762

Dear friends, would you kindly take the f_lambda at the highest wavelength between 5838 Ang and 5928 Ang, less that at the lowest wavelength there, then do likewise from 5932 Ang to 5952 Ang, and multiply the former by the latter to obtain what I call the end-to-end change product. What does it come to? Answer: -2.75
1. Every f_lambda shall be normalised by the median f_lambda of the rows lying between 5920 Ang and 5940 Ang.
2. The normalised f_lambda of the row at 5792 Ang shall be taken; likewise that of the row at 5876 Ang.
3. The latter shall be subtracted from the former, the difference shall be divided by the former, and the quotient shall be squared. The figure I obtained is 0.015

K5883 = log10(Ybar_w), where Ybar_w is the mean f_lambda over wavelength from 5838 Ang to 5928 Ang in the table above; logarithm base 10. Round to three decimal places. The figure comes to 0.803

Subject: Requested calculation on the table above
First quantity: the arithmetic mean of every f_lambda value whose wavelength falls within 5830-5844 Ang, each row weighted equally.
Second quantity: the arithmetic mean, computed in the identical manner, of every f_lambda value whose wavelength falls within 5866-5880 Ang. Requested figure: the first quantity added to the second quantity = 13.57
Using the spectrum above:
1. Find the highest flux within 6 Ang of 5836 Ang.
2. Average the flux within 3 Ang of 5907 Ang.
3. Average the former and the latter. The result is 6.55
